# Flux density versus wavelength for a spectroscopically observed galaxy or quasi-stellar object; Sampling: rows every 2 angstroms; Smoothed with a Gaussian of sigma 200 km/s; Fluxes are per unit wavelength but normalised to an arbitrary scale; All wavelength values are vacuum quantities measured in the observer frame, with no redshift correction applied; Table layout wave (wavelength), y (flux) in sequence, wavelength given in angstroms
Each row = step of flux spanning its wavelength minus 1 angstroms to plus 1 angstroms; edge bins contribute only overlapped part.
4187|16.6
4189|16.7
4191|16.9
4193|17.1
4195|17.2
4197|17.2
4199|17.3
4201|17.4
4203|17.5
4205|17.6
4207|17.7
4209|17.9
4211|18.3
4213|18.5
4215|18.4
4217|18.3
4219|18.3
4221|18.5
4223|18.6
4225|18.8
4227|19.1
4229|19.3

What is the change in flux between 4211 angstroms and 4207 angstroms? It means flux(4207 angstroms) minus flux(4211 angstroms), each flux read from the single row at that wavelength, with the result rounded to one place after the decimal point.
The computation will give -0.6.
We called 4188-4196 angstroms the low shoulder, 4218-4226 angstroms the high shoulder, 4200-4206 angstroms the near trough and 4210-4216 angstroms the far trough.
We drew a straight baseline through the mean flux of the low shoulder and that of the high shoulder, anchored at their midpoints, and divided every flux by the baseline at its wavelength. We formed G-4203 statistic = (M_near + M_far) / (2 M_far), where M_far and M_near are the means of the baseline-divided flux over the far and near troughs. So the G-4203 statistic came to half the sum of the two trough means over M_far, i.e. 0.990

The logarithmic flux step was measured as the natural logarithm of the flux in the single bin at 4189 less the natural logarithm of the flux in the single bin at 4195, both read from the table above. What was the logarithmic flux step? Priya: -0.030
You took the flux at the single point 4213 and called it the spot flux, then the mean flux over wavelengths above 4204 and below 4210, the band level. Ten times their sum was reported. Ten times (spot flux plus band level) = 362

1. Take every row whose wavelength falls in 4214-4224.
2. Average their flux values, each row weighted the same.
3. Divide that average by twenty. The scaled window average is 0.92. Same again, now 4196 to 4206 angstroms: 0.87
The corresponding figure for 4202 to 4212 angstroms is 0.89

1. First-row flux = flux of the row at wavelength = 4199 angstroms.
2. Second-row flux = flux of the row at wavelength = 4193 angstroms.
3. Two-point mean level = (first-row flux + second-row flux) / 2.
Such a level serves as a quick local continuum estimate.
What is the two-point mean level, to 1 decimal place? 17.2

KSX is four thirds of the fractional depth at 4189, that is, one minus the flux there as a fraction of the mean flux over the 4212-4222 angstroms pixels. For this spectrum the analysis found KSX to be 0.123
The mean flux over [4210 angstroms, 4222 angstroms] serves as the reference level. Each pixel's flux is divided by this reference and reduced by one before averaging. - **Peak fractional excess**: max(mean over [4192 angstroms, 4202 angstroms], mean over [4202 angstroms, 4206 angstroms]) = -0.05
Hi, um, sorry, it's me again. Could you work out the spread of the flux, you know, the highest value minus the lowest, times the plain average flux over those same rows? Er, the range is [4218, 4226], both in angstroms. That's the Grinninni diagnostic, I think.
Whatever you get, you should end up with 9.3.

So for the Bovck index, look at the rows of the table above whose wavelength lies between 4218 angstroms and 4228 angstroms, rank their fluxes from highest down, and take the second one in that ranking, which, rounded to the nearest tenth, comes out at 18.8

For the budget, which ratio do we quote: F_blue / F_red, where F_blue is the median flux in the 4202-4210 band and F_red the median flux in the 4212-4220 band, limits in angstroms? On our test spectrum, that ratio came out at 0.962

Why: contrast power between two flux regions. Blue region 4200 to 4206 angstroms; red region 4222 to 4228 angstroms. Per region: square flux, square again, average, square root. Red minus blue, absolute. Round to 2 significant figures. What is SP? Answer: 49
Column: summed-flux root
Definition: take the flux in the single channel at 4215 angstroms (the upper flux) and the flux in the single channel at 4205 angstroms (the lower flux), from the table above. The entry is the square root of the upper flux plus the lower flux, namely 6.00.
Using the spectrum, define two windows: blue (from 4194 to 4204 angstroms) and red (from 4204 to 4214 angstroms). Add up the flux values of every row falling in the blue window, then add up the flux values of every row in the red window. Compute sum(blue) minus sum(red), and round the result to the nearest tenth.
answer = -3.4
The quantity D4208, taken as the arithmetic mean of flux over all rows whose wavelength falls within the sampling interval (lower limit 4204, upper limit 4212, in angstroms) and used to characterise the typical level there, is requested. 17.9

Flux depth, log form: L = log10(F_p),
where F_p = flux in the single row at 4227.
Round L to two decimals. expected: 1.28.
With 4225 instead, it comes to 1.27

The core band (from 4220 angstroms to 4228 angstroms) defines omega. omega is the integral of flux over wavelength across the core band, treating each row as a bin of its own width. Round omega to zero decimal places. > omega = 150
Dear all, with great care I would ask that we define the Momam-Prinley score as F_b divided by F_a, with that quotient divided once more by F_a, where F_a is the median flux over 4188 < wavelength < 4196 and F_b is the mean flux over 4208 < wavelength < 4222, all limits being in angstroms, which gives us 0.0634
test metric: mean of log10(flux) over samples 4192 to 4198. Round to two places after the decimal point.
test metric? 1.23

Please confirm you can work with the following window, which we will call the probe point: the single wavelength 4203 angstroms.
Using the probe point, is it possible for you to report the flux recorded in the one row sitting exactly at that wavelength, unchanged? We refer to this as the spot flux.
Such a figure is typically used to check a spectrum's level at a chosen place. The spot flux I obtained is 17.5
